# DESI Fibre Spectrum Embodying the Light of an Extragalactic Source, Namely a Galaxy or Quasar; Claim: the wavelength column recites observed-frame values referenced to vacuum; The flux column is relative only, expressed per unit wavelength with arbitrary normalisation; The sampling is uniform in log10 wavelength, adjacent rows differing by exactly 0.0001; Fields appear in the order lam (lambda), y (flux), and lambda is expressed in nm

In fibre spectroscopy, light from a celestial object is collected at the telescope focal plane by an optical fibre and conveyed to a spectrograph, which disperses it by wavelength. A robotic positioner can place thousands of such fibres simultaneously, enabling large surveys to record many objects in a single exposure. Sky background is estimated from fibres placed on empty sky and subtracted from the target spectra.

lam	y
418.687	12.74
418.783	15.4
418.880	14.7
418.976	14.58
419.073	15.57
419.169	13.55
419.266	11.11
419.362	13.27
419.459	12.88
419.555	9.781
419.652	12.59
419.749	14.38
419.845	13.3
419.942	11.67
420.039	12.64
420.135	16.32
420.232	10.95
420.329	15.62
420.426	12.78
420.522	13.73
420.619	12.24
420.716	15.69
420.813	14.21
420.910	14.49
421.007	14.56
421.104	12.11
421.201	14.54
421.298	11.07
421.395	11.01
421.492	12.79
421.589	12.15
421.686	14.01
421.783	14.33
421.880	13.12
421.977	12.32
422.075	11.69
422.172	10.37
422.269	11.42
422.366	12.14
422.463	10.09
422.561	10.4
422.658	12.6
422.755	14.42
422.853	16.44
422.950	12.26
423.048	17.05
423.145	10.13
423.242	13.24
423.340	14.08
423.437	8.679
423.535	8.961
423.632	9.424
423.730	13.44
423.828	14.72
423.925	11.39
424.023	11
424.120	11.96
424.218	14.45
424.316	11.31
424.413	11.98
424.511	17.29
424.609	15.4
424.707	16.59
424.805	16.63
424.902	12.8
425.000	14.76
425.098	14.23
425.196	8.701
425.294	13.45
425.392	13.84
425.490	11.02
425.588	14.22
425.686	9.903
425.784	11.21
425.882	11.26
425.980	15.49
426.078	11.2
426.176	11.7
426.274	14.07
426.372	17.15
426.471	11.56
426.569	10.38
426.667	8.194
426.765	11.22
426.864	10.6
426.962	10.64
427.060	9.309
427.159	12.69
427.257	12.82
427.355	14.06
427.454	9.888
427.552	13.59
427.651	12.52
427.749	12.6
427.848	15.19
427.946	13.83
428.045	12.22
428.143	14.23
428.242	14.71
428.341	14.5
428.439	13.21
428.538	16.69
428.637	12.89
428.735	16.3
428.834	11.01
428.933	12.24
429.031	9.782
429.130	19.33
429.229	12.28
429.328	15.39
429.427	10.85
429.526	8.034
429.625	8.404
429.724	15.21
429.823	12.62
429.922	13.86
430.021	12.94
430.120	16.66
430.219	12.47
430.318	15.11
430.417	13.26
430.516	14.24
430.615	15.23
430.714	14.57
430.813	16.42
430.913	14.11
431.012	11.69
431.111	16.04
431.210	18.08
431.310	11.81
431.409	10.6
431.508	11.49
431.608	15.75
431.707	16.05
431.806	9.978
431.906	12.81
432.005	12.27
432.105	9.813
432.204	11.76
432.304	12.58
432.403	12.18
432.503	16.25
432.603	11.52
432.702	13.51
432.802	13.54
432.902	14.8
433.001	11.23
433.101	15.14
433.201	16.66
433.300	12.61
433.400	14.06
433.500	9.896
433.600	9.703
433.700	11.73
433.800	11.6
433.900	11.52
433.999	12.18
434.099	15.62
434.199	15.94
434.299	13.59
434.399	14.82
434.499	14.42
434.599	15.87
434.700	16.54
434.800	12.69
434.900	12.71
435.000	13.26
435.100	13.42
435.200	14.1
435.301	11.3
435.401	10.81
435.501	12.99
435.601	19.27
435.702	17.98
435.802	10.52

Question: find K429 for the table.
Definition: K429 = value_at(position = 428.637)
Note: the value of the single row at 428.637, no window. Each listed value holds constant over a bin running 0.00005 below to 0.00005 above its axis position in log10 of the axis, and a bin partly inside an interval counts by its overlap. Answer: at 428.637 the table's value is 12.89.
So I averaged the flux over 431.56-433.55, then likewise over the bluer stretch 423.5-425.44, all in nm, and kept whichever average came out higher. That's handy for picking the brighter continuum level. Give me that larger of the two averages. 13.1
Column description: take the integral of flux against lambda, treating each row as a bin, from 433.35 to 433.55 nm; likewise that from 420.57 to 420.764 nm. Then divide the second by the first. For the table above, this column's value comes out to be 1.13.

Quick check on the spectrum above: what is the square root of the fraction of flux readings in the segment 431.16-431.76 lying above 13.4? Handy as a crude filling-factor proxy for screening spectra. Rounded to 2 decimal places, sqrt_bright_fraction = 0.71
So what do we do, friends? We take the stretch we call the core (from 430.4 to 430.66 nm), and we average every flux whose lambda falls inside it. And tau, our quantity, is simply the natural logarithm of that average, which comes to 2.66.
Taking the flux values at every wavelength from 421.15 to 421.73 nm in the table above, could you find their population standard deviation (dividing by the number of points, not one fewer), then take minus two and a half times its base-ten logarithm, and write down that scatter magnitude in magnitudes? -0.32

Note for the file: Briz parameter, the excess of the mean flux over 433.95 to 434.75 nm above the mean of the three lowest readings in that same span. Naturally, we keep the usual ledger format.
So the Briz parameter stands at 1.5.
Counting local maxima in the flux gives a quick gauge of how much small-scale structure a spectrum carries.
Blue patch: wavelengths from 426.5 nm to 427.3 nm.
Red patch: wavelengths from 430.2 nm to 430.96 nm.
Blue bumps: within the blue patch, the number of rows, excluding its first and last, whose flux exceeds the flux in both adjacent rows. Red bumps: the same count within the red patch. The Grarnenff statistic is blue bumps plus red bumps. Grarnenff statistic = 5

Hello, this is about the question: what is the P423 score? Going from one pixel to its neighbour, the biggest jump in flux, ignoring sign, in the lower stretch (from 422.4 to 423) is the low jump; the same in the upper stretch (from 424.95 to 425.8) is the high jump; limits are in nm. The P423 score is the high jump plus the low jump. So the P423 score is 9.7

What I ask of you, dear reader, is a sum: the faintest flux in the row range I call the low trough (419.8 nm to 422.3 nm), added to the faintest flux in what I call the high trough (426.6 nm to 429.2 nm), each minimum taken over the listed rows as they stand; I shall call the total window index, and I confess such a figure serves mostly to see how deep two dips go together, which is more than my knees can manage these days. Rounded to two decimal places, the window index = 18.56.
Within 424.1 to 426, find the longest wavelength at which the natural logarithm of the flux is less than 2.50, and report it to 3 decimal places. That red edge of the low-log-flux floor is 425.882 nm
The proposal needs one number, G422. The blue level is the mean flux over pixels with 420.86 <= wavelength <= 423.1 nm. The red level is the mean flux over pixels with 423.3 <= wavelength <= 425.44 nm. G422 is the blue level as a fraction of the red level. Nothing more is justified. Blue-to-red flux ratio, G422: 0.991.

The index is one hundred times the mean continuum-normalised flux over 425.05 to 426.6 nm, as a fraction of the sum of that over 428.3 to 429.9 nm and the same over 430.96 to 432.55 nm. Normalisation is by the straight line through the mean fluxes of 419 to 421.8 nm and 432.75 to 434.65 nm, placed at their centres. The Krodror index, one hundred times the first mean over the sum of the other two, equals 48.0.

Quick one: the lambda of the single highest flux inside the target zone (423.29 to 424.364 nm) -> 423.828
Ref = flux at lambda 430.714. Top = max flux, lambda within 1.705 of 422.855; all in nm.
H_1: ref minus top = -2.7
